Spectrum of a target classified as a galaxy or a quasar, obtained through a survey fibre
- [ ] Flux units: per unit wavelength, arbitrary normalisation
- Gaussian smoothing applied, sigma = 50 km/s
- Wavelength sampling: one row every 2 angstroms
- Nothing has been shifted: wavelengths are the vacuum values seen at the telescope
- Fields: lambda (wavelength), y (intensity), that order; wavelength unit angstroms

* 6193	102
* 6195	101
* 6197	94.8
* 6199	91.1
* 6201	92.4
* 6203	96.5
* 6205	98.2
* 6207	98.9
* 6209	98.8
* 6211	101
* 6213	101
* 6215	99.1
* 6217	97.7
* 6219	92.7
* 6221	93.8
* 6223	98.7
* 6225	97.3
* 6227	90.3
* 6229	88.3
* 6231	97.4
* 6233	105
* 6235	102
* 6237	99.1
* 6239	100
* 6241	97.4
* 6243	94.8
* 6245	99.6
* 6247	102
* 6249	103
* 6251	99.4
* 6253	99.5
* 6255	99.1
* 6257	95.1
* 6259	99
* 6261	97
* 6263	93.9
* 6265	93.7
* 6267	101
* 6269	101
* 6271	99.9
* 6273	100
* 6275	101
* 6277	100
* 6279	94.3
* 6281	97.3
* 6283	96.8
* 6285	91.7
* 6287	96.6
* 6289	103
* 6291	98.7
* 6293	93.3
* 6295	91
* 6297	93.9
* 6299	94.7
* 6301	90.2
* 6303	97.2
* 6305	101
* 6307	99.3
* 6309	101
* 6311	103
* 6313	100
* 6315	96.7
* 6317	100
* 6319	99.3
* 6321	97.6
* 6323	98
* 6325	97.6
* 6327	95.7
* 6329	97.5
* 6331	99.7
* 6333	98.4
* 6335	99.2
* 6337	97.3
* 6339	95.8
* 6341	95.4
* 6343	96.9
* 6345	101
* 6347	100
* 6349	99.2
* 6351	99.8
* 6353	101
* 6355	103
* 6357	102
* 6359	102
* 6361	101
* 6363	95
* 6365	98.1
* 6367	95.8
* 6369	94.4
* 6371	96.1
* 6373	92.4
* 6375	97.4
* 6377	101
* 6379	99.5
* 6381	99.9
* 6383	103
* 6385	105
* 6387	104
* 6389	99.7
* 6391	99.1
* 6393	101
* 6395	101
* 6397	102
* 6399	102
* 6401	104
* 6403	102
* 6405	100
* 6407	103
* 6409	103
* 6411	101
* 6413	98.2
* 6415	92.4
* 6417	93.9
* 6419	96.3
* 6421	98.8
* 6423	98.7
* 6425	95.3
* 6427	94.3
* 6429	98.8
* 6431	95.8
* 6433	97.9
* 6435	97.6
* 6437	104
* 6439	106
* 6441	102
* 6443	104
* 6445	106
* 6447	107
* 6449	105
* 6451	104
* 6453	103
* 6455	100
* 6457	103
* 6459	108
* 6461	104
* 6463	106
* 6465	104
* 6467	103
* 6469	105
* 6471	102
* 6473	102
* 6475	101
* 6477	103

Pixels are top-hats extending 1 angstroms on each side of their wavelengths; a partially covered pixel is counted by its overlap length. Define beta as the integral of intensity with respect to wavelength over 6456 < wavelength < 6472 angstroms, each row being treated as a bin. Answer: 1670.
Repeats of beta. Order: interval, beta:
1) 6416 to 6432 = 1544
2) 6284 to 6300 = 1526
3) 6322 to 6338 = 1567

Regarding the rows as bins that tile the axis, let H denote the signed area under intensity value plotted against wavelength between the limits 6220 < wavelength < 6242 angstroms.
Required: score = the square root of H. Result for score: 46.2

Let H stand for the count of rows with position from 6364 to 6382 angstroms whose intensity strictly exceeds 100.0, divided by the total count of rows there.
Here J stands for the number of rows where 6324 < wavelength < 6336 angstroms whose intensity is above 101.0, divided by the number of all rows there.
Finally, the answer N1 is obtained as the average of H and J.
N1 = 0.06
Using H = 0.11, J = 0.0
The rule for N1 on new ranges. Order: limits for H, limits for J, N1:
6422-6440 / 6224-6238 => 0.25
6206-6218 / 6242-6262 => 0.27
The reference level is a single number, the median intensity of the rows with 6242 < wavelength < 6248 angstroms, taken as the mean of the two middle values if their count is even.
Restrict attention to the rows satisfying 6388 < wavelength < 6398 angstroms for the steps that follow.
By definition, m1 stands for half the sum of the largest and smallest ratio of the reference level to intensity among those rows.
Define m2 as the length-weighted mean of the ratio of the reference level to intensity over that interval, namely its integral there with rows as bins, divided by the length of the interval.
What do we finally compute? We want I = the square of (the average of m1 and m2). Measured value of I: 0.98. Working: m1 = 0.99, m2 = 0.99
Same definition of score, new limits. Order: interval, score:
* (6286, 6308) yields 46.0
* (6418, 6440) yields 46.6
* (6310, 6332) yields 46.6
